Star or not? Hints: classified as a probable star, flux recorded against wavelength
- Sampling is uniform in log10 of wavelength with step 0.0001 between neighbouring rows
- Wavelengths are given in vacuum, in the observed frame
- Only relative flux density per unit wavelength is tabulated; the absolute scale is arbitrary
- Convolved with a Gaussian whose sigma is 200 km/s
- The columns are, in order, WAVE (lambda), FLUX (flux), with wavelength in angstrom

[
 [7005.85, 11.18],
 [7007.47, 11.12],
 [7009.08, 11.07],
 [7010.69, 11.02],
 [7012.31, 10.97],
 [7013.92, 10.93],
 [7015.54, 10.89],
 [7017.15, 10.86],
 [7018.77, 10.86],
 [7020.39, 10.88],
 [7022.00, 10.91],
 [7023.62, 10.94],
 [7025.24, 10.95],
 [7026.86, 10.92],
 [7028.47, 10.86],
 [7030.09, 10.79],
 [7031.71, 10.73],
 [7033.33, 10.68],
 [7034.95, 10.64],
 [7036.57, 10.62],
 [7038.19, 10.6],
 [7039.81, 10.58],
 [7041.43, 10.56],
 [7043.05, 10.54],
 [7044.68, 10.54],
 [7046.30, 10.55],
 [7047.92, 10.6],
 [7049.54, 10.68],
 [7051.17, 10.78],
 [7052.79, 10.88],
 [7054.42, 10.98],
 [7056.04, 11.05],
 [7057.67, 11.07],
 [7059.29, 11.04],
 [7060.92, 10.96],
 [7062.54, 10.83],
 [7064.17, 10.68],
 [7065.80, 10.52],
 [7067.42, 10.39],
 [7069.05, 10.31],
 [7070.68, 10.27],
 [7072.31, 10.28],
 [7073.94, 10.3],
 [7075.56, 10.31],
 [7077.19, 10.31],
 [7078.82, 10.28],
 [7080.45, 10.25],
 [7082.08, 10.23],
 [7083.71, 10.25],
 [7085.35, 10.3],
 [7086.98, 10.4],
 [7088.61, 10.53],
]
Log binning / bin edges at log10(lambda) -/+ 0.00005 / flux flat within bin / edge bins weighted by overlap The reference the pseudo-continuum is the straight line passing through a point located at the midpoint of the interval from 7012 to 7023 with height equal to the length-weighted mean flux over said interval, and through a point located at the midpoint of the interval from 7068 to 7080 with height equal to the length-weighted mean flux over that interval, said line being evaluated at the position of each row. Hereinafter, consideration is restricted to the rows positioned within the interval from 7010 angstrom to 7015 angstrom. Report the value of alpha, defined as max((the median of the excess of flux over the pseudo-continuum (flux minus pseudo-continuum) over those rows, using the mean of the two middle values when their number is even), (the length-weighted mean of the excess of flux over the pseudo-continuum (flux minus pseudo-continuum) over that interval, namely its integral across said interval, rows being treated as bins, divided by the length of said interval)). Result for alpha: 0.02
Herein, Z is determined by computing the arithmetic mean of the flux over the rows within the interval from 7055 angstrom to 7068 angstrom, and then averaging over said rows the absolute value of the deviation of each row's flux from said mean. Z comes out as 0.216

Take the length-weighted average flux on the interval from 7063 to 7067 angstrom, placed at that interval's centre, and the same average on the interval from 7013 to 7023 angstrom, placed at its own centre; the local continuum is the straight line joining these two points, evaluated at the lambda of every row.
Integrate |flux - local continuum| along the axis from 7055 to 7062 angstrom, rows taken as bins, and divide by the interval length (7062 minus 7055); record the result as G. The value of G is 0.38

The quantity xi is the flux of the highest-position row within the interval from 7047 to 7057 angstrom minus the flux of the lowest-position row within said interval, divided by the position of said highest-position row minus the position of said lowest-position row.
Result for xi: 0.06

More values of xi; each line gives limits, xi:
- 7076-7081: -0.02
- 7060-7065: -0.09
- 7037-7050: 0.01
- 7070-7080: 0.00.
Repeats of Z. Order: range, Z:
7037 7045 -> 0.021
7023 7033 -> 0.072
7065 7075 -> 0.073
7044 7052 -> 0.080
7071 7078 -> 0.010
